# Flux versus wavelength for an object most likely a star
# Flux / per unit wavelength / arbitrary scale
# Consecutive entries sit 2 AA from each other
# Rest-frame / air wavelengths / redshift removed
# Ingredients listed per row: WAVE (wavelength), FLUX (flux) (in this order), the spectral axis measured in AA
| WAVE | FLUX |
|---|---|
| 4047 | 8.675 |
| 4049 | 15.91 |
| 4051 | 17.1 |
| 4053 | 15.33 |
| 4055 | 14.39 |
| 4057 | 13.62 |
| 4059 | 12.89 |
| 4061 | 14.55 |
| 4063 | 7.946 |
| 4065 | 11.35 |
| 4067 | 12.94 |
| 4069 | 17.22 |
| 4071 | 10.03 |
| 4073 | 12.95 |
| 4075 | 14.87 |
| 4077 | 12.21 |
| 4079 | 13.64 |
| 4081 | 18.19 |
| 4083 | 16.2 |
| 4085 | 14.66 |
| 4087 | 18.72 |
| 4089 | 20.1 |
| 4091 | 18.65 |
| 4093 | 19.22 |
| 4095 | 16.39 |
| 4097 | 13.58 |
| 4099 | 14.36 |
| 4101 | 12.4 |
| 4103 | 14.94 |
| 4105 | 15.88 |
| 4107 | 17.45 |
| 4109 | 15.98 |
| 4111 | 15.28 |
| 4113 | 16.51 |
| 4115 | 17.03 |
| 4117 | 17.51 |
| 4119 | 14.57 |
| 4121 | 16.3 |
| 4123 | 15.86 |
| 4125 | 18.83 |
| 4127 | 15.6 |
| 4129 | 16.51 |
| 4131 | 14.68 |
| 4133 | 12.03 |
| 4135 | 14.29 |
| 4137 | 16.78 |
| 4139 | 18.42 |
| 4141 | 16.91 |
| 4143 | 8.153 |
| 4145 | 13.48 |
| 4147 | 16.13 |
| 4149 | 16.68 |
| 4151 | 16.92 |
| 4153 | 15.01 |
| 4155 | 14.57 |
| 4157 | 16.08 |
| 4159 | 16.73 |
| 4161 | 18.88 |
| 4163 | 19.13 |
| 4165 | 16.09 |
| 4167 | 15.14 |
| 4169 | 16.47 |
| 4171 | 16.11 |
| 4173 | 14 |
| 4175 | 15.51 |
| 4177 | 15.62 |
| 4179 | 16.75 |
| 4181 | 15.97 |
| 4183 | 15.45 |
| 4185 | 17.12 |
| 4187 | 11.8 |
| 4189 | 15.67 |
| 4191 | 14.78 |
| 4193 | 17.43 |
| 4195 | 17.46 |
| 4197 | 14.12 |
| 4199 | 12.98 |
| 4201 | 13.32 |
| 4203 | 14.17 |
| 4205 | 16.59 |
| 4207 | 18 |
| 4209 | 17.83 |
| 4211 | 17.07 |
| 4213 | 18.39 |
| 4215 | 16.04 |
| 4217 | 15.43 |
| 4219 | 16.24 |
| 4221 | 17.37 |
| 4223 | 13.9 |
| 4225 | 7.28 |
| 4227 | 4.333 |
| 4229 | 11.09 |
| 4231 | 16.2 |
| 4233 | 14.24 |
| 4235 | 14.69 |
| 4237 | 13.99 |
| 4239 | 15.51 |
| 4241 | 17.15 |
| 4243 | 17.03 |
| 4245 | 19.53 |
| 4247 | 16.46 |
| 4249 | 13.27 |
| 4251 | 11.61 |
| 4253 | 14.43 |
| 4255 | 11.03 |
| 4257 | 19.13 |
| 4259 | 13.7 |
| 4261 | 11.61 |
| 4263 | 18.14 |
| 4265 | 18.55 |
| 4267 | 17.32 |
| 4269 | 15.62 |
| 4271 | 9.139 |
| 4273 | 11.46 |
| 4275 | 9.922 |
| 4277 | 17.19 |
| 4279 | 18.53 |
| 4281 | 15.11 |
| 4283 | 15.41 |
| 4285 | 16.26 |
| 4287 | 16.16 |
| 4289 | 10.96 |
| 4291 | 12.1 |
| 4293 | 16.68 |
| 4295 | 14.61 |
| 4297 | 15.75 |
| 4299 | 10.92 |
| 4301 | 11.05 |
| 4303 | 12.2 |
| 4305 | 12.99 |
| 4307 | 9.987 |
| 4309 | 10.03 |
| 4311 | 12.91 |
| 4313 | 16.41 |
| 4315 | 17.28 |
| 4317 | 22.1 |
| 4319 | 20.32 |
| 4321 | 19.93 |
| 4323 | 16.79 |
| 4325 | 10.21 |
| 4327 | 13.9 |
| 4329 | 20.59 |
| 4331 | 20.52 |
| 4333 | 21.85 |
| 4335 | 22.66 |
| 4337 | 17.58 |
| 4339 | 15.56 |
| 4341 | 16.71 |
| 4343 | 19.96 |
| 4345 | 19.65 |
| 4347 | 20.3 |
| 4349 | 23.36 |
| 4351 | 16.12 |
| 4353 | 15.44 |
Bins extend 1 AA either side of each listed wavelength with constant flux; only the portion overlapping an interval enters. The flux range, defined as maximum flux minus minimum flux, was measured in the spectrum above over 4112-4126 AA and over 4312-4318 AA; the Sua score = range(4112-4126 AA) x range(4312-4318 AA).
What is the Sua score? 24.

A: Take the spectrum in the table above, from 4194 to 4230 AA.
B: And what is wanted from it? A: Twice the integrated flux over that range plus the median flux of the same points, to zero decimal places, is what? 1062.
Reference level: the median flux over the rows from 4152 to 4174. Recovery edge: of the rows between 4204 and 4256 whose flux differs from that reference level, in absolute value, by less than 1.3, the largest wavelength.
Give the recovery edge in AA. 4247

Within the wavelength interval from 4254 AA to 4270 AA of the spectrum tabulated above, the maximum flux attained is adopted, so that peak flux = 19.13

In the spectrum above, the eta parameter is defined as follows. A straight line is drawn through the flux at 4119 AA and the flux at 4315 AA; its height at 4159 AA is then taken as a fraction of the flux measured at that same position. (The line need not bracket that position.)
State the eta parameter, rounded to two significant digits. 0.90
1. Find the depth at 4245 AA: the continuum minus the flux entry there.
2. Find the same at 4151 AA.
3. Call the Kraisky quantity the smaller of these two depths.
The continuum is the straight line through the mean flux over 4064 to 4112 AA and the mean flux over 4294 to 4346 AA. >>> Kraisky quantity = -4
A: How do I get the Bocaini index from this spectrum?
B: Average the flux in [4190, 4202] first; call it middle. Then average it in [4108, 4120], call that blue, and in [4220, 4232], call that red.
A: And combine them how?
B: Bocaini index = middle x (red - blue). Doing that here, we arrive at -67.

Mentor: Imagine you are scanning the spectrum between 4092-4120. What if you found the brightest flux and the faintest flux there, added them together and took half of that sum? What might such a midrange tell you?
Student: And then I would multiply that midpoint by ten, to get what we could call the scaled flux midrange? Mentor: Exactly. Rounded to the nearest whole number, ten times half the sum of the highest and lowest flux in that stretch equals 158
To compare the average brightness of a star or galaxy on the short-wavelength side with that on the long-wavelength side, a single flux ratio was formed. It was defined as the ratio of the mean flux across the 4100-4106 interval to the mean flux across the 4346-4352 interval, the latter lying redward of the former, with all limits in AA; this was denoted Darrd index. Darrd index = 0.72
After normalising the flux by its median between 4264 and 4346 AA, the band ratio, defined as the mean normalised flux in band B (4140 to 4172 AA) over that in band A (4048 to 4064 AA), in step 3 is 1.13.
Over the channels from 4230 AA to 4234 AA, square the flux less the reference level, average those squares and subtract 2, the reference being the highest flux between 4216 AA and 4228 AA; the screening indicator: 3.6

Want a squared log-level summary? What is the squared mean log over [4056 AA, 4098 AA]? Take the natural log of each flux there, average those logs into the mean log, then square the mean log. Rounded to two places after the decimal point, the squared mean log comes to 7.12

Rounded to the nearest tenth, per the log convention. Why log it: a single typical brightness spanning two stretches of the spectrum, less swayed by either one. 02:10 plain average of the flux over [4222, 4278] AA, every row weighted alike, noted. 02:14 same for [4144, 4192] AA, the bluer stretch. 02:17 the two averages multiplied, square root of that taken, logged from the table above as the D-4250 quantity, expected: 14.9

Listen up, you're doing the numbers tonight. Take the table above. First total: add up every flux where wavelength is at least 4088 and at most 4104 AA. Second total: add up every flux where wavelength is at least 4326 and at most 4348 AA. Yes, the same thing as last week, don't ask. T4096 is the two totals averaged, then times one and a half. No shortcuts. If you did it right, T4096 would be 254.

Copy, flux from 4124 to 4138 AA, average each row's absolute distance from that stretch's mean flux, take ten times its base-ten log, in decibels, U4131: 2.0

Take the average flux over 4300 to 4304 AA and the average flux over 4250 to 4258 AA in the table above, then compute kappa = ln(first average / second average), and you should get -0.19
